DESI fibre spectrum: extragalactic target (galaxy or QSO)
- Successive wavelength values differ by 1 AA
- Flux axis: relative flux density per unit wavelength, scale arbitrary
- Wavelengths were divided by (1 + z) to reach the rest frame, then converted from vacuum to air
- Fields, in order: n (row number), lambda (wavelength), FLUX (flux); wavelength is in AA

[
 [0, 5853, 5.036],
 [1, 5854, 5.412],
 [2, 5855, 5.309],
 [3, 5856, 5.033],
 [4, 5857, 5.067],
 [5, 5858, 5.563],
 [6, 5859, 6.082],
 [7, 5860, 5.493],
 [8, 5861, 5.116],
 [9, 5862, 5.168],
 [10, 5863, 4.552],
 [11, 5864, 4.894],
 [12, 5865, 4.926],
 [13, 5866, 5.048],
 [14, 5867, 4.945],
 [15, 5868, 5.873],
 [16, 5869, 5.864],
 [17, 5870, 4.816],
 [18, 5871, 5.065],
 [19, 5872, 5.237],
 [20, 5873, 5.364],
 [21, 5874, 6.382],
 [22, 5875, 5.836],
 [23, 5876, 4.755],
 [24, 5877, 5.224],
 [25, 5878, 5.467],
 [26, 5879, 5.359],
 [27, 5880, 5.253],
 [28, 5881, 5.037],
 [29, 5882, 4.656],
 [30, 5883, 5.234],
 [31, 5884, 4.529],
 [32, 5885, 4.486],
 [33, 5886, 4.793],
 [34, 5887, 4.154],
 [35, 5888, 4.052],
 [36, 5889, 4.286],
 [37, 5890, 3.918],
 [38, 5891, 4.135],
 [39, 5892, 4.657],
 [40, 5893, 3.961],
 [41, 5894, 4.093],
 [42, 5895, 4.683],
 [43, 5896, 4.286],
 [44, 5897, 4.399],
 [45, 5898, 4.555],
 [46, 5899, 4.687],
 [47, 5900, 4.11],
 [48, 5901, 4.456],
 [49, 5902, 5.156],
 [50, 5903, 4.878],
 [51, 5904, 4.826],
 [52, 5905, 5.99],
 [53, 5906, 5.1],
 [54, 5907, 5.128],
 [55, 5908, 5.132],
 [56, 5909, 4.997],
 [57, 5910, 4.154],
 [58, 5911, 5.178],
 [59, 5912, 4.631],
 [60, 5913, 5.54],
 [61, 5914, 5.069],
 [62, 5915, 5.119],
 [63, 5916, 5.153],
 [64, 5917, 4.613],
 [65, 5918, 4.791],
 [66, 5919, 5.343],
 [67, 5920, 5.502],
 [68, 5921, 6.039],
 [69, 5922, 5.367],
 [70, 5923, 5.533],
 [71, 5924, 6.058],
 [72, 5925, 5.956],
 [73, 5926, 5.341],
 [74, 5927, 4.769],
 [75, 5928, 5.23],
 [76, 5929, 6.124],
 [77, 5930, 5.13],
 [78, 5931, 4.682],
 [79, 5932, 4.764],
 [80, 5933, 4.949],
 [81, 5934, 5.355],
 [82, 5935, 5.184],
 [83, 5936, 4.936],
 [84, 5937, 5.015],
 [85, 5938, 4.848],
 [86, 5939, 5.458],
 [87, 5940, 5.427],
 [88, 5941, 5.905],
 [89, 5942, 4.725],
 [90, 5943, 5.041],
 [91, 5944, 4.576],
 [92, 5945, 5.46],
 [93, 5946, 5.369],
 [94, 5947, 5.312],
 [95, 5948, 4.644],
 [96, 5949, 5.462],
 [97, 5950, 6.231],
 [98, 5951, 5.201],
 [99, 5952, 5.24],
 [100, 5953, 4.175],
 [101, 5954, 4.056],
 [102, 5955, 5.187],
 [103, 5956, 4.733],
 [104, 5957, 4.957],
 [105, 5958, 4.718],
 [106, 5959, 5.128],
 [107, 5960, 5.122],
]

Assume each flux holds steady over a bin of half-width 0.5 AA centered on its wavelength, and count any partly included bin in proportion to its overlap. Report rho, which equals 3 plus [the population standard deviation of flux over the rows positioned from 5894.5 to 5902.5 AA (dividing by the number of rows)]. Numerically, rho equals 3.30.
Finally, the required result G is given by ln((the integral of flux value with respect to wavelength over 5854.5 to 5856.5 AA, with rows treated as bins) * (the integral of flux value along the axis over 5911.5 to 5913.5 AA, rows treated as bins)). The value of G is 4.66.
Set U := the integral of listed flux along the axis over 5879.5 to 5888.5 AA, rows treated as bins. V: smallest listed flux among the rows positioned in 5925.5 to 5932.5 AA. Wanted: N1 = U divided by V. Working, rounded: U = 42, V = 4.682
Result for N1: 9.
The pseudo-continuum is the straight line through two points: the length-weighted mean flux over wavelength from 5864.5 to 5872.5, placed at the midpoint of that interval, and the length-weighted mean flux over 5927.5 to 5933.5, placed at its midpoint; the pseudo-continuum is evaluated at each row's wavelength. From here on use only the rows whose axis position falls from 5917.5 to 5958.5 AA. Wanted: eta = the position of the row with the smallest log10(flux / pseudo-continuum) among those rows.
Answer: 5954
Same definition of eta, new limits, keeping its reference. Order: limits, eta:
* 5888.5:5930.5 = 5890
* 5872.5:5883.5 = 5882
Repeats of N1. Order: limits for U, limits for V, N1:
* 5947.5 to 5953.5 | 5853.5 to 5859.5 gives 6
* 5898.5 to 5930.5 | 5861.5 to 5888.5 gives 41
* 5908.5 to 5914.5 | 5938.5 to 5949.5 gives 6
